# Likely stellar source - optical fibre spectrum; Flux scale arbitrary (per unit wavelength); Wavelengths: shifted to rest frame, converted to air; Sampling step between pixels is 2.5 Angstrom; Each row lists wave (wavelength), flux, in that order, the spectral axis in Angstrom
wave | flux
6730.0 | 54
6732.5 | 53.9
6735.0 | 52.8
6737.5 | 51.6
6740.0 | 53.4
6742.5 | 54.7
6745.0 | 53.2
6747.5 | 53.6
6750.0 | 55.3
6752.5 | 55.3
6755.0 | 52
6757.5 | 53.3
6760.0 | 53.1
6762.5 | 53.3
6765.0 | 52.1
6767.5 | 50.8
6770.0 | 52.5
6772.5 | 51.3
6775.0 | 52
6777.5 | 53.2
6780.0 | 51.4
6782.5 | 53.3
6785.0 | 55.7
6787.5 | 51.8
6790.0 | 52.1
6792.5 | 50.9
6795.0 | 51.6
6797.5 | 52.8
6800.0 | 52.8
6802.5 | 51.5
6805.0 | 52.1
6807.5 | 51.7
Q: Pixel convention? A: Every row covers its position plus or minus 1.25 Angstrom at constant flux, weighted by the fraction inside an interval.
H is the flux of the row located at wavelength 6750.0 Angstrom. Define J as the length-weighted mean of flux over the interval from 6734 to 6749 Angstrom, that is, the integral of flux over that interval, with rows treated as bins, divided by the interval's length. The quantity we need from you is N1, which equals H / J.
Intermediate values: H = 55.3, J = 53.3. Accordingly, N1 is 1.04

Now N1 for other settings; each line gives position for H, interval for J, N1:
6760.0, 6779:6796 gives 1.01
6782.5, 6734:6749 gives 1.00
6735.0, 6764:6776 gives 1.02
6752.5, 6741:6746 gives 1.02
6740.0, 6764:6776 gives 1.03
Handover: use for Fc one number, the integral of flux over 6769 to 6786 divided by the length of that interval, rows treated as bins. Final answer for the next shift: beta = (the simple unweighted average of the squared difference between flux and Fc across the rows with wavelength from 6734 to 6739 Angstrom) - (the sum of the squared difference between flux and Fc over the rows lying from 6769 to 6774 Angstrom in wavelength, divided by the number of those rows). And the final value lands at -0.4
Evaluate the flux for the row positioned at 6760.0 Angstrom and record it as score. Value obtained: 53.1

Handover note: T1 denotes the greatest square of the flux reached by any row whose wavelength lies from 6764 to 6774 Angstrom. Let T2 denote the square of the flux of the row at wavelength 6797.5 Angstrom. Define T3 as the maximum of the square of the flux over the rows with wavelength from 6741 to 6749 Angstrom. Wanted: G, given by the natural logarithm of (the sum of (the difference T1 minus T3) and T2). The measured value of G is 7.84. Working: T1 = 2756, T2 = 2788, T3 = 2992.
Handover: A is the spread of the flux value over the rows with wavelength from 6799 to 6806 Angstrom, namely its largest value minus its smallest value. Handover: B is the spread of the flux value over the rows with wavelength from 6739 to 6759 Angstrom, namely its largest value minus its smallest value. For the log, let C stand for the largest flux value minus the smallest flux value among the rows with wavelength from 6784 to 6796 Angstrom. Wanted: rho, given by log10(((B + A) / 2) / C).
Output -0.32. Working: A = 1.3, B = 3.3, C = 4.8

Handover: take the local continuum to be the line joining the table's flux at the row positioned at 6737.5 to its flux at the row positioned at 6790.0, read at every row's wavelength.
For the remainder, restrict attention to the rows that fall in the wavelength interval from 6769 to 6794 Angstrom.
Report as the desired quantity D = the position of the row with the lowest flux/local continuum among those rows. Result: 6792.5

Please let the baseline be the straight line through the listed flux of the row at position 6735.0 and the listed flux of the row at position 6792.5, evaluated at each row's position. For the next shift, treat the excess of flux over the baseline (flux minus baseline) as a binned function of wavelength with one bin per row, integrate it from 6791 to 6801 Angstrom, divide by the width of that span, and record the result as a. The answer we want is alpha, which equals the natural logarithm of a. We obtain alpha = 0.20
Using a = 1.2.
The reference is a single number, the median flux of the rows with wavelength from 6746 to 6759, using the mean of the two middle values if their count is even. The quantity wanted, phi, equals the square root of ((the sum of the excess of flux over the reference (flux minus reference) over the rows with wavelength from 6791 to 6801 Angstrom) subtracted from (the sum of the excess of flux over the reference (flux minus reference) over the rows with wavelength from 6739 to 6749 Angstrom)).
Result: 2.6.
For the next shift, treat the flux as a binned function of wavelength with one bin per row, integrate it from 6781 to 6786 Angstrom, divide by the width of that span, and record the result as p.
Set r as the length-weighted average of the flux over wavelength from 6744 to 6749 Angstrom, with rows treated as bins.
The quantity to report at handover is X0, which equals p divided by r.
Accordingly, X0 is 1.01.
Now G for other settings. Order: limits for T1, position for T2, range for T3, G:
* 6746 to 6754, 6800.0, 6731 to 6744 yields 7.96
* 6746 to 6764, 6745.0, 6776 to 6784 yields 8.02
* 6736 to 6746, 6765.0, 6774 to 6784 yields 7.96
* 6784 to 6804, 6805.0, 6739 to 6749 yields 7.95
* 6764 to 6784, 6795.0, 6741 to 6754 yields 7.80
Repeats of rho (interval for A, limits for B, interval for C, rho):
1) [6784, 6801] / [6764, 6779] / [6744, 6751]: 0.23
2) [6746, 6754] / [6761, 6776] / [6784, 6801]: -0.36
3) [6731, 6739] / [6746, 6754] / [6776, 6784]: 0.02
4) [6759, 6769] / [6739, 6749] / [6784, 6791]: -0.29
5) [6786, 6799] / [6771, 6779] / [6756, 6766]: 0.20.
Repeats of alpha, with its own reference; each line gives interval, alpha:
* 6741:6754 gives 0.68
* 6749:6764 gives 0.45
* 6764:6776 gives -2.48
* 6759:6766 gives -0.04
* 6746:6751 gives 0.69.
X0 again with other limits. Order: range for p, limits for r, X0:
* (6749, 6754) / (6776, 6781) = 1.05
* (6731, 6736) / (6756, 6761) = 1.00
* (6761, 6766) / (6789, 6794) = 1.02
